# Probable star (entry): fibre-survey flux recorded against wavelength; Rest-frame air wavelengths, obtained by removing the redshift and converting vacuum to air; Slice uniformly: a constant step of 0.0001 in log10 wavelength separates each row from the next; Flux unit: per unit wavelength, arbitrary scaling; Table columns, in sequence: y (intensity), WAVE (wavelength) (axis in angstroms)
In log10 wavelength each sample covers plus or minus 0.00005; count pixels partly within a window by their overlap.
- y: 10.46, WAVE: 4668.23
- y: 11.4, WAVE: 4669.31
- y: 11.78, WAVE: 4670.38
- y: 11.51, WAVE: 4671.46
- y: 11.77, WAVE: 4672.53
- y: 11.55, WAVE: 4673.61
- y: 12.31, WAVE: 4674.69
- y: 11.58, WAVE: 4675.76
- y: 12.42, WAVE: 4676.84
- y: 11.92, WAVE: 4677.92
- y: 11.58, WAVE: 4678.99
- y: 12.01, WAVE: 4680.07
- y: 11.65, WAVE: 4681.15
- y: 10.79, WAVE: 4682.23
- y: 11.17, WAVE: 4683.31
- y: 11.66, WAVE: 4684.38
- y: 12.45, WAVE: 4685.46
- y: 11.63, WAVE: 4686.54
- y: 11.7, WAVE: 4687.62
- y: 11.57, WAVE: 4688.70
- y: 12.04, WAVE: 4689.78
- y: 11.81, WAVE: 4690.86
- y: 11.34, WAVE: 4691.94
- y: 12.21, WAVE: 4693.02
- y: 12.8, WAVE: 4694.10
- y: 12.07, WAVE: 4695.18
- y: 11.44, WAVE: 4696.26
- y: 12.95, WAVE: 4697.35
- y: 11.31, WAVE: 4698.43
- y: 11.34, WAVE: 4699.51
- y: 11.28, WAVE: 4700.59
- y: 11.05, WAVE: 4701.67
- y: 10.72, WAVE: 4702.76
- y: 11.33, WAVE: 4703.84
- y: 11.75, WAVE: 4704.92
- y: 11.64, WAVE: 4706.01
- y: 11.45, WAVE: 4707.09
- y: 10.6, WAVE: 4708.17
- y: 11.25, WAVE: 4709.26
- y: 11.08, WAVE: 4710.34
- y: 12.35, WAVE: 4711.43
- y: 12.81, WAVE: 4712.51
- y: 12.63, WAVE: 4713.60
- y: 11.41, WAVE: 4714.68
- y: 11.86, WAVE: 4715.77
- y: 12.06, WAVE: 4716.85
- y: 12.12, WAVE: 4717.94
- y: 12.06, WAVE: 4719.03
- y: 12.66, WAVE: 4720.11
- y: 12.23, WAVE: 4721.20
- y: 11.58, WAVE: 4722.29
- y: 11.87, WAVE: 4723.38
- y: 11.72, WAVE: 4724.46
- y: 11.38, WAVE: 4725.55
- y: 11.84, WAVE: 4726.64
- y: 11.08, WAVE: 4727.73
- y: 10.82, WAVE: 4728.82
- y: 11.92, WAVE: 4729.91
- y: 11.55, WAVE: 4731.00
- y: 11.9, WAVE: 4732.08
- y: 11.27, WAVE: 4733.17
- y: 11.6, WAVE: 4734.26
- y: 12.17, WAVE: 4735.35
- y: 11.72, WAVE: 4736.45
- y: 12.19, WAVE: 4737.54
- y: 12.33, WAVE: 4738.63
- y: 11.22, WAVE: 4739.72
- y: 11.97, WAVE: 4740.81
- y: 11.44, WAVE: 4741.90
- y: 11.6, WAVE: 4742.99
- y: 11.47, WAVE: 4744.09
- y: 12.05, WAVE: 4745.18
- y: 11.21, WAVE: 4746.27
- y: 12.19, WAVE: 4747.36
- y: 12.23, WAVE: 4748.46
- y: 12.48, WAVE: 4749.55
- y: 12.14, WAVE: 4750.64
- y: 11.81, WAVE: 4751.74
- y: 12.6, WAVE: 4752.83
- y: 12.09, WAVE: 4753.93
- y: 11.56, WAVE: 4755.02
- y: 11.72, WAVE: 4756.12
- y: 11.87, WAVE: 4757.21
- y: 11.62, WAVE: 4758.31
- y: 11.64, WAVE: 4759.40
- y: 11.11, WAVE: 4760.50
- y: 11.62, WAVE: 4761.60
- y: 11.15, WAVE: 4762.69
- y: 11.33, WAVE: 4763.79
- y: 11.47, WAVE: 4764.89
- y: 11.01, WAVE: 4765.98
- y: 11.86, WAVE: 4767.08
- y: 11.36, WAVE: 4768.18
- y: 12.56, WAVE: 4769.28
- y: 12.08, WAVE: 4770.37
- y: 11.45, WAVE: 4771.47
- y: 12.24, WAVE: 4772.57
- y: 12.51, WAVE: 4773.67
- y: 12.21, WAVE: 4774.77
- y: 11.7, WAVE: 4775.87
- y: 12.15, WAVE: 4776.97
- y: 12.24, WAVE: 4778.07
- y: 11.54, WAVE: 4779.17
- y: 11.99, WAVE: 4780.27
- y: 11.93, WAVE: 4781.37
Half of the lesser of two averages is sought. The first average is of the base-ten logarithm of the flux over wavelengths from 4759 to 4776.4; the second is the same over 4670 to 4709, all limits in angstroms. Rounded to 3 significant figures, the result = 0.533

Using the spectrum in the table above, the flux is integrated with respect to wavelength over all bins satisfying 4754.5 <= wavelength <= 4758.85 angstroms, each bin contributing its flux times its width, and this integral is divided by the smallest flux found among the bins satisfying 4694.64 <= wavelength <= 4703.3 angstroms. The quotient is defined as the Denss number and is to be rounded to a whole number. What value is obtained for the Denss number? 5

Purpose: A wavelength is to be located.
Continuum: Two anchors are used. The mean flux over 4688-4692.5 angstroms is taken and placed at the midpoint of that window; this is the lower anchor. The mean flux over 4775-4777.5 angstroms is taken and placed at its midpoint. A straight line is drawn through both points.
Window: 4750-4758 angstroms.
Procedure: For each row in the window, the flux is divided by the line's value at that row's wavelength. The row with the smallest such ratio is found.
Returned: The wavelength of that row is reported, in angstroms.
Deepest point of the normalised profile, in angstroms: 4755.02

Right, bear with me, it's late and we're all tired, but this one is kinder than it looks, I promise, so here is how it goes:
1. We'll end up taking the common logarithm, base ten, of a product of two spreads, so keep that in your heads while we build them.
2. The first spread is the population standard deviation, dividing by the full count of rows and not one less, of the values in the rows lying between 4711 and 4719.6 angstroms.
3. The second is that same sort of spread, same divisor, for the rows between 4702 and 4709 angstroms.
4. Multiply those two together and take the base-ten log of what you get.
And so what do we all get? -0.74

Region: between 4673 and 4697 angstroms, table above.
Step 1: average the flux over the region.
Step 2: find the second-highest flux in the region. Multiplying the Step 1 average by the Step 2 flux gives 147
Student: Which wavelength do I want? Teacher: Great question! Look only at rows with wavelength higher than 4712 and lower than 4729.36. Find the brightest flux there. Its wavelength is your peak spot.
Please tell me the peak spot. 4712.51 angstroms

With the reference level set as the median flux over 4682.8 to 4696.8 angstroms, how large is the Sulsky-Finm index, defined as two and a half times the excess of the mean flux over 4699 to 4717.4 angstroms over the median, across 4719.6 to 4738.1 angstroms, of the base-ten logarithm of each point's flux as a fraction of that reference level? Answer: 28.9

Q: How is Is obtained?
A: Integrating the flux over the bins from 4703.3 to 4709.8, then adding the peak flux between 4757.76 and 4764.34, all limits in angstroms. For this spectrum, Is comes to 85.4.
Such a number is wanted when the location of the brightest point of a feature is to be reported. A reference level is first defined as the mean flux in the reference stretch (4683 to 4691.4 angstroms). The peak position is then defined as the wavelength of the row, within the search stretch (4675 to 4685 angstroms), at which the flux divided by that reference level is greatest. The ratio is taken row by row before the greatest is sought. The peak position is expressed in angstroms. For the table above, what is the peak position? 4676.84 angstroms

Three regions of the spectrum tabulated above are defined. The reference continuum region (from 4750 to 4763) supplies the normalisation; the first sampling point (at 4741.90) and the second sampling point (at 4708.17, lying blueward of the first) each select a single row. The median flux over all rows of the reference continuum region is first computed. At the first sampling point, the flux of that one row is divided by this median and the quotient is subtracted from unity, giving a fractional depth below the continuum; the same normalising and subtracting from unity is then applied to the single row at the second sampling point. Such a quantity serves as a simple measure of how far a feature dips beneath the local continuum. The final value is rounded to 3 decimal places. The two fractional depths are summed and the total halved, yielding 0.057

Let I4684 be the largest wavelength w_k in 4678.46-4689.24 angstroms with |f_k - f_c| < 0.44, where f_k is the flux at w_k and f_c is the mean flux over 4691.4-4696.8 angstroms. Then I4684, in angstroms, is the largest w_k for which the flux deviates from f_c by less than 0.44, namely 4688.70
